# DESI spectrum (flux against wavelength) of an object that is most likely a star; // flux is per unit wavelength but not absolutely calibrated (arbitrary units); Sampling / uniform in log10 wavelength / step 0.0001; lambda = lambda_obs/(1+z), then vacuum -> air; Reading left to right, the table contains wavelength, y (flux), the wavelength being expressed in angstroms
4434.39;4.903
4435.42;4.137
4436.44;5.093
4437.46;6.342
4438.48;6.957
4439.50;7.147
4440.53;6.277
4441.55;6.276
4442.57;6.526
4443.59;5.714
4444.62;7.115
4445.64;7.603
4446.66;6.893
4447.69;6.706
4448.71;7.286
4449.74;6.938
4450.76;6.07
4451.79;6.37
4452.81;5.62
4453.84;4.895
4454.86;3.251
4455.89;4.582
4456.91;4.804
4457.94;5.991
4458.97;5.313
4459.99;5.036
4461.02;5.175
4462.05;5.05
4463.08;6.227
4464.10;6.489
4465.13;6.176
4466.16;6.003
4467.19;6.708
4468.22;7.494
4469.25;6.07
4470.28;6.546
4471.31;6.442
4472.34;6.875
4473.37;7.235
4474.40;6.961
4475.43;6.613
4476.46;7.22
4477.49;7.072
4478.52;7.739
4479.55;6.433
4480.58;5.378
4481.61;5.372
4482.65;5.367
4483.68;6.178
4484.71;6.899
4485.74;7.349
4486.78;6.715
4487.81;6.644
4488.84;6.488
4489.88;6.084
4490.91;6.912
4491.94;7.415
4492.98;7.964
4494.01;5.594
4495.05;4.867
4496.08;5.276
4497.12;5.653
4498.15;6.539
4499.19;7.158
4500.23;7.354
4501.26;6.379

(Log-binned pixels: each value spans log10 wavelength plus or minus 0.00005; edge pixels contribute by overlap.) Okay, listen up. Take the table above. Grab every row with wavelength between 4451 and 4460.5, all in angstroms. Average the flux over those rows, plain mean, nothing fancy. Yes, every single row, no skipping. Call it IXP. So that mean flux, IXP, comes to 5.1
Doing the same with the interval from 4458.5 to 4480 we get 6.4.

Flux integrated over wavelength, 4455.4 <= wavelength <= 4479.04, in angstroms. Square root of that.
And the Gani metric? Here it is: 12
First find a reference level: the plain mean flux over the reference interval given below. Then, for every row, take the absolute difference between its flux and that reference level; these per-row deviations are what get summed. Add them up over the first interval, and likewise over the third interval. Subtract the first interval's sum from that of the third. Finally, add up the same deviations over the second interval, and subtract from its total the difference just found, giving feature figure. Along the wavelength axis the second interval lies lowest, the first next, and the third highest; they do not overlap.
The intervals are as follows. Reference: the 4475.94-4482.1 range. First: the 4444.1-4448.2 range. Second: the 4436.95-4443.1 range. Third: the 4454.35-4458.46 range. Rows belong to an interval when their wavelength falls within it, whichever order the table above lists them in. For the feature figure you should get -4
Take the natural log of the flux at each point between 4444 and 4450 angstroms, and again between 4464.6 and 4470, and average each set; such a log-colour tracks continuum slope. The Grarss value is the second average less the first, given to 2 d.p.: -0.09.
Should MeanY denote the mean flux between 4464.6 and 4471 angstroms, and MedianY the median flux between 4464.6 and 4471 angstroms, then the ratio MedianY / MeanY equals 0.98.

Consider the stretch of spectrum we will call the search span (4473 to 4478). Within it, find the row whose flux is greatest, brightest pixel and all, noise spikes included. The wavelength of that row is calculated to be 4473.37 angstroms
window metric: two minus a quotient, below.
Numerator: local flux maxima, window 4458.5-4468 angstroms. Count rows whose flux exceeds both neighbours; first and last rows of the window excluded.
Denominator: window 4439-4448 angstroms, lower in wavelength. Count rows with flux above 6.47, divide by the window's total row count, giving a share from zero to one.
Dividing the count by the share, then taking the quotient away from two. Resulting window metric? -1.0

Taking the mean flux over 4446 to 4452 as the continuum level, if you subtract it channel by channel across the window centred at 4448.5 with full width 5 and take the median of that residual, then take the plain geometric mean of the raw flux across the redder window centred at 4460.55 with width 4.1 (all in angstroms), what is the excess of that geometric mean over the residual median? 5.0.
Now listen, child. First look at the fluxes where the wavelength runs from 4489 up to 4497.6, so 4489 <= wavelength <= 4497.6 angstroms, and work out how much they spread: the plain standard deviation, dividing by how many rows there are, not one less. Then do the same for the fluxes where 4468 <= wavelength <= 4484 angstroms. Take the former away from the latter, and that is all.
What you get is -0.30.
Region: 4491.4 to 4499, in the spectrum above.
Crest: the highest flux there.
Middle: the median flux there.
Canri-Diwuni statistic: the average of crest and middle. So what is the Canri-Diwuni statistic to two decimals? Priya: 6.81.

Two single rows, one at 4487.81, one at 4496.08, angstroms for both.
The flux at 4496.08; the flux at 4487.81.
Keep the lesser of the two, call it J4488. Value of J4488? 5.28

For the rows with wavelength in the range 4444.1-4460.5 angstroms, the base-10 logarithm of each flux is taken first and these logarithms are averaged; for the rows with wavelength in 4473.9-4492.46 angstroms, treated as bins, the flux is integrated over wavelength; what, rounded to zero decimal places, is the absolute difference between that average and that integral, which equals 122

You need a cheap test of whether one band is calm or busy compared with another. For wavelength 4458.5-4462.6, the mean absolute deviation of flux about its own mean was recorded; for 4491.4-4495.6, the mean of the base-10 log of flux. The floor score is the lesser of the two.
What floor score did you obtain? 0.10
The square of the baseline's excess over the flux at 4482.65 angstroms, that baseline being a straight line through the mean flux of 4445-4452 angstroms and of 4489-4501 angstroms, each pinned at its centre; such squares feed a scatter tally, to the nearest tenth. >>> 1.4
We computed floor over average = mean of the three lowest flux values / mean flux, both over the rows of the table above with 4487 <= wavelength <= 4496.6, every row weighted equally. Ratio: 0.82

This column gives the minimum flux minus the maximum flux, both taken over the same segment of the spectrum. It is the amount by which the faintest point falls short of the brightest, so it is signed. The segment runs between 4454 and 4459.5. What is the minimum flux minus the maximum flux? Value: -2.74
